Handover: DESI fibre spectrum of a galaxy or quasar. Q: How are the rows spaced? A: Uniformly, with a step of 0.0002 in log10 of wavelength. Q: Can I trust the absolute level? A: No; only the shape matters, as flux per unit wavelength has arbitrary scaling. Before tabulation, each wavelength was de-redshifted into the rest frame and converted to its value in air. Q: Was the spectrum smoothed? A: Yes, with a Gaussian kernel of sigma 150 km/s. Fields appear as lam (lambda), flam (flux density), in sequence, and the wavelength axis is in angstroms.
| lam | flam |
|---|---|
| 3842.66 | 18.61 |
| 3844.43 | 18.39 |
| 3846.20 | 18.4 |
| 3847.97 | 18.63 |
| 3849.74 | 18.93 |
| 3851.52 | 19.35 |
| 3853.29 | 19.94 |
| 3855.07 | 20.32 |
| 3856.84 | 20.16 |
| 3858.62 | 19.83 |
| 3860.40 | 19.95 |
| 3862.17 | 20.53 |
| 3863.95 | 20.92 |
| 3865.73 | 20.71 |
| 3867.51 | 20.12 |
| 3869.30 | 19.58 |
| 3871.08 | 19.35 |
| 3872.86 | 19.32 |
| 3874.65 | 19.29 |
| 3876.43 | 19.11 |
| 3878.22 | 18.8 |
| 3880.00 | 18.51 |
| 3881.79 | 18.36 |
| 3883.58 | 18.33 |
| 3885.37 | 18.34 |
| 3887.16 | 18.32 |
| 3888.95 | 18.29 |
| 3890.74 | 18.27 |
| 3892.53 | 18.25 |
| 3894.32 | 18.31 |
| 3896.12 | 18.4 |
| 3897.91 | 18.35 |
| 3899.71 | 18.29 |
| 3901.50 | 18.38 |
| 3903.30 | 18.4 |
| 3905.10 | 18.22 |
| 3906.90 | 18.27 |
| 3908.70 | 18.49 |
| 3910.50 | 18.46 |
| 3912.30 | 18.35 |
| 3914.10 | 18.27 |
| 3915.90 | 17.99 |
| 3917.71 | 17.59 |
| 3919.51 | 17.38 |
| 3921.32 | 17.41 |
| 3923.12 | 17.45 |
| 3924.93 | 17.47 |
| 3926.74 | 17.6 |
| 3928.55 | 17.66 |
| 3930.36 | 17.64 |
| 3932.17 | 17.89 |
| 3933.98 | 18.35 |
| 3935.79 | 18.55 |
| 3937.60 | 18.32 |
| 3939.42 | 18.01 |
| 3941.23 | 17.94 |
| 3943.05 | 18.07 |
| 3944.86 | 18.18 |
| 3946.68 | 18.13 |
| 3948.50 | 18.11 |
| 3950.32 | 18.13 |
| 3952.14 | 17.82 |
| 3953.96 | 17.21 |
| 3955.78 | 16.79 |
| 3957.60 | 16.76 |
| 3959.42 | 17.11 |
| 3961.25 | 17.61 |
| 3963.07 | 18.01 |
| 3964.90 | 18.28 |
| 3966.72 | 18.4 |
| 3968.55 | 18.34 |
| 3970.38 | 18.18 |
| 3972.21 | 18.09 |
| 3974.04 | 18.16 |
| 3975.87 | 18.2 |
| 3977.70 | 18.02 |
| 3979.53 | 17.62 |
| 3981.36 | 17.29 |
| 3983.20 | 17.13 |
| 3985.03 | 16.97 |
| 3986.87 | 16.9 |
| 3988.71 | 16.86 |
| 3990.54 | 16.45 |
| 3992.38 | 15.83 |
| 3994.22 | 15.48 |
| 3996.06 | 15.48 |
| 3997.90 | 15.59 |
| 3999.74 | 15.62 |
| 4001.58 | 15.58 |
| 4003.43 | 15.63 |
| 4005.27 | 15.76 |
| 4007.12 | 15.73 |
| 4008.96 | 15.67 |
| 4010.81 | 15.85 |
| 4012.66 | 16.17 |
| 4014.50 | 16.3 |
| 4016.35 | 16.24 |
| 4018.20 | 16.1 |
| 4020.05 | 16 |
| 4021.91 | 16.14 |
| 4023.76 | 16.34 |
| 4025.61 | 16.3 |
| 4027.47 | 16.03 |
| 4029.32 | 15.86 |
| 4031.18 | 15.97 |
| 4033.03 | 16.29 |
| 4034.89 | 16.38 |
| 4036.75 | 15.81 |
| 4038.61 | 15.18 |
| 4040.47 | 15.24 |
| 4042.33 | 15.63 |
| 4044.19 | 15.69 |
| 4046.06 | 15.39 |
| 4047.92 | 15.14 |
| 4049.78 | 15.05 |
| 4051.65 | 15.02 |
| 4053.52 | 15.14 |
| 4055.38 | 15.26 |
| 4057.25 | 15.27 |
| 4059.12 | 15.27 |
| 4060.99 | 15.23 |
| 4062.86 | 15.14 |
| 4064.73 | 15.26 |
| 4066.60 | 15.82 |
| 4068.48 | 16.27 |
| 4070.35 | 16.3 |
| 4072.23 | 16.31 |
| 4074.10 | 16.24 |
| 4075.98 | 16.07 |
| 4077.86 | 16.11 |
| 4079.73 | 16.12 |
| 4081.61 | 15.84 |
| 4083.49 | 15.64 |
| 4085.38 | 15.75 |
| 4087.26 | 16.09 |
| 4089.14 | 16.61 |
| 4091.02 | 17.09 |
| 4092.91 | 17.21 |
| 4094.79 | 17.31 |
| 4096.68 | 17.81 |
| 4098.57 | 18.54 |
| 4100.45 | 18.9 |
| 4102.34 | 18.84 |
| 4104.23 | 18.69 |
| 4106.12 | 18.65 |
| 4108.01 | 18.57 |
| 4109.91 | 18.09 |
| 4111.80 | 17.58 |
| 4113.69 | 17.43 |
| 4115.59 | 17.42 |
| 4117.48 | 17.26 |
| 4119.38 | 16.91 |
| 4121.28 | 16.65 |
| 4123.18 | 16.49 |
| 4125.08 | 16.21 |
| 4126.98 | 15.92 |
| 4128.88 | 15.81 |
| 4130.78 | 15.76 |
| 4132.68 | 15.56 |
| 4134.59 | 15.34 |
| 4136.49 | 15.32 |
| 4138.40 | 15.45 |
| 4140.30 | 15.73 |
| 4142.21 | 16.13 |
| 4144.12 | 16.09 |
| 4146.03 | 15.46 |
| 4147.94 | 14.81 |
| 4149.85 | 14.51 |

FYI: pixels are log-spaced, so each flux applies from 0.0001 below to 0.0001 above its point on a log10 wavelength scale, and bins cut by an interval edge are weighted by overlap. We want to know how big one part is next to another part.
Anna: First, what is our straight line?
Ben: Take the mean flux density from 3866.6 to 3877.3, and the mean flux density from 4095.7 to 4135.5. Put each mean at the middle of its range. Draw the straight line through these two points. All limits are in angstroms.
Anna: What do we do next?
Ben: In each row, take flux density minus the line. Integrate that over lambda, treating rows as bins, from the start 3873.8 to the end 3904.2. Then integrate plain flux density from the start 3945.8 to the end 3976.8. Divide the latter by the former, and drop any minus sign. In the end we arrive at 22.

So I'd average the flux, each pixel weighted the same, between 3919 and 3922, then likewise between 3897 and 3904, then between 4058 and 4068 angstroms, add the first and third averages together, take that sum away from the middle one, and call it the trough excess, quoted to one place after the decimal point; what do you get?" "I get -14.4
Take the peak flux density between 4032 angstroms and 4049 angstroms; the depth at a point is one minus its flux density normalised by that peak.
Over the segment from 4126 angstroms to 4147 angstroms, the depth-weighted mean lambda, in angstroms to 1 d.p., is 4136.4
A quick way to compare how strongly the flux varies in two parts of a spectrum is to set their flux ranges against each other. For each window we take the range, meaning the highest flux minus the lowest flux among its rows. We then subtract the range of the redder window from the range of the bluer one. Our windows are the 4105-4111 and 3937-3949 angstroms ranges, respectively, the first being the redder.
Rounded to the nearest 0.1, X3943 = -0.2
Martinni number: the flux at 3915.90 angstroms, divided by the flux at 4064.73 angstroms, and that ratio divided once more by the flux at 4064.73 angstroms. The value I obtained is 0.077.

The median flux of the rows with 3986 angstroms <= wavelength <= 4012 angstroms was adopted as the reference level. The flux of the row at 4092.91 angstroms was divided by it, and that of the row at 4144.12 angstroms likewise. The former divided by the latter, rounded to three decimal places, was 1.070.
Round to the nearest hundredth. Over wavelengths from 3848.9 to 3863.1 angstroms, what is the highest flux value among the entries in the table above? 20.53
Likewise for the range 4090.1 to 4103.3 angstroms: 18.90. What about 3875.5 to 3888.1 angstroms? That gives 19.11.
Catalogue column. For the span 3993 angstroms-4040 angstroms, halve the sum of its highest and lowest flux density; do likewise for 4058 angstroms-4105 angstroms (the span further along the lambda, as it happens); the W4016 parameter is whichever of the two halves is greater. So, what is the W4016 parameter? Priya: 17.0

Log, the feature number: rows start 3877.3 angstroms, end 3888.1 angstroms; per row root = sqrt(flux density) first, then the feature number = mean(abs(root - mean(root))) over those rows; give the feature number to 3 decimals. 0.016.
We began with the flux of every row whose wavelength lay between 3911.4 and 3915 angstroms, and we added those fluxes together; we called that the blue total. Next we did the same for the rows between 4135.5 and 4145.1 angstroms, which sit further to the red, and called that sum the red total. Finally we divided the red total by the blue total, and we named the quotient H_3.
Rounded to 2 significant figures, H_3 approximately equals 2.1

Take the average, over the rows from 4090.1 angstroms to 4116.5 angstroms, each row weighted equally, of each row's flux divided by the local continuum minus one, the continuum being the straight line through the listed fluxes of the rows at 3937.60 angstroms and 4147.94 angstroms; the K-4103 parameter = 0.16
